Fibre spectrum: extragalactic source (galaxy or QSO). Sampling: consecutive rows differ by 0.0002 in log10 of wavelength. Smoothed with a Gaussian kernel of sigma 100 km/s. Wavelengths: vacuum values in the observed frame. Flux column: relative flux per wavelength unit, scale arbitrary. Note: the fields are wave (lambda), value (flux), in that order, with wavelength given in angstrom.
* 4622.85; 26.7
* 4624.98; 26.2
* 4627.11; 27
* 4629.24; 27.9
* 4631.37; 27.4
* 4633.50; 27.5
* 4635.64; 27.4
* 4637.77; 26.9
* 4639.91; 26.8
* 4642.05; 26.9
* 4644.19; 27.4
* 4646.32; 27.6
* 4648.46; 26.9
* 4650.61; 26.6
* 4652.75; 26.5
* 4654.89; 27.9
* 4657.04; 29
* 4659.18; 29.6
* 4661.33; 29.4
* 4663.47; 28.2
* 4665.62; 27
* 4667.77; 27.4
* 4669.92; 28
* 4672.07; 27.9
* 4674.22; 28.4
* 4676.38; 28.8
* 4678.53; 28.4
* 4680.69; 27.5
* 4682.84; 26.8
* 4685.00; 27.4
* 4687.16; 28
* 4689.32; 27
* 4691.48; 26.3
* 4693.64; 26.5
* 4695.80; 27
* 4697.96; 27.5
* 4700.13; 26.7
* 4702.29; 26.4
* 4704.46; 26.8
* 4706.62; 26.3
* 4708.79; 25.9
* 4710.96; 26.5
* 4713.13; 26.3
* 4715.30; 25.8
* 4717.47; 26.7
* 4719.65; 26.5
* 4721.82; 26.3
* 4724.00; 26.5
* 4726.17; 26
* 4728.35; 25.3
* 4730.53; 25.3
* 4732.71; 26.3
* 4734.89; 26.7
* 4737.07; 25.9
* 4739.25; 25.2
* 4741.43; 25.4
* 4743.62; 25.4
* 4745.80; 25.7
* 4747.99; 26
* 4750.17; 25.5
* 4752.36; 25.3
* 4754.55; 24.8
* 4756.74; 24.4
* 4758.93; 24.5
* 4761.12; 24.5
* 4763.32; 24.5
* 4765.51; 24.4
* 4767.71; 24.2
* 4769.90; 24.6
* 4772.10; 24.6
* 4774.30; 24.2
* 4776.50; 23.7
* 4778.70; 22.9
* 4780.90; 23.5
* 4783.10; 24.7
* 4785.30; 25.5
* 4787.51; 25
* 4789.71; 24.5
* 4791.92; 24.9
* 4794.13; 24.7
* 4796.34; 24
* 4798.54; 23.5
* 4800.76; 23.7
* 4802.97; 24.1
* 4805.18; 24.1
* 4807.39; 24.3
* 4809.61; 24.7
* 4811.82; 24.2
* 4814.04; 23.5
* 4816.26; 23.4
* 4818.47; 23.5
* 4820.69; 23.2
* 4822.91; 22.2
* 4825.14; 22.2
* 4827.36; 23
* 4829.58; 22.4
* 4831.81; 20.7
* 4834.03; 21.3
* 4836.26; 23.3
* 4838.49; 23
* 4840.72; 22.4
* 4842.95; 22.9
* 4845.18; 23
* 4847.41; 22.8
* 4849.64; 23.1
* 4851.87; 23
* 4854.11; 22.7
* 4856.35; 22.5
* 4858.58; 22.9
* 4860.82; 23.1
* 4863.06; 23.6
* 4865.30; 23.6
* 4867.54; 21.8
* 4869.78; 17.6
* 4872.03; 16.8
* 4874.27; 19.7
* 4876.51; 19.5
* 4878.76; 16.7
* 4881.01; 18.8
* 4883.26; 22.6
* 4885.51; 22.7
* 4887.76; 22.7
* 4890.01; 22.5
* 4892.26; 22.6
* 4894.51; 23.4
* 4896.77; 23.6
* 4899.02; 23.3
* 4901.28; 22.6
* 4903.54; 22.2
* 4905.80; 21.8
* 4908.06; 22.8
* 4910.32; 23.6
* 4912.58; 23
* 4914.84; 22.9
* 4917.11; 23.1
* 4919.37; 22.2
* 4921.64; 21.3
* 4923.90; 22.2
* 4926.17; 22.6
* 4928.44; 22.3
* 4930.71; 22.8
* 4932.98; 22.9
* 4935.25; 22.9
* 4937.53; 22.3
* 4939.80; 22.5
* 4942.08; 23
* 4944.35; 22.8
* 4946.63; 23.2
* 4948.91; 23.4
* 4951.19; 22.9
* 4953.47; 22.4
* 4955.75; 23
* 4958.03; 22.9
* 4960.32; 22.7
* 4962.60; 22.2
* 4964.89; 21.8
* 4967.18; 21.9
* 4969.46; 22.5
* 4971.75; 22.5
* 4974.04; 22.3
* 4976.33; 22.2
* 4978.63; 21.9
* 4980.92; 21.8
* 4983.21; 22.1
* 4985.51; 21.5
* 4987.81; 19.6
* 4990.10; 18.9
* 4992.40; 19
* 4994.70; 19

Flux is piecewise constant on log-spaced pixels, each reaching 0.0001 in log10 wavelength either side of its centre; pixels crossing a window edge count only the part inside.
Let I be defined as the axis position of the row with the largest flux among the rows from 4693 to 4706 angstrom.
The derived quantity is 4697.96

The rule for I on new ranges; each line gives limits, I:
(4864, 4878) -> 4865.30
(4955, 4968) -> 4955.75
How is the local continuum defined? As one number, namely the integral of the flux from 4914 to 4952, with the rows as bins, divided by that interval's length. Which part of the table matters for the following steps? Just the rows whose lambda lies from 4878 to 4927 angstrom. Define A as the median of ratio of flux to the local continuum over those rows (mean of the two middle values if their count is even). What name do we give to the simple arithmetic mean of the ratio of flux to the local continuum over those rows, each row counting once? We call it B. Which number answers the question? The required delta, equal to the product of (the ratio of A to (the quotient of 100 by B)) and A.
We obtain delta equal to 0.0098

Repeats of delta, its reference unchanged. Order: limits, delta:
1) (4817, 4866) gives 0.0103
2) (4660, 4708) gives 0.0177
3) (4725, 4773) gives 0.0139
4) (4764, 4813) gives 0.0123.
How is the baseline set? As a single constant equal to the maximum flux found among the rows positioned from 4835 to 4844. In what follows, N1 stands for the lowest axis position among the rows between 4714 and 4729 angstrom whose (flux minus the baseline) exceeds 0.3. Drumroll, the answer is 4715.30 angstrom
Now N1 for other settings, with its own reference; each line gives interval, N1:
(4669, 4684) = 4669.92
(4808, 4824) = 4809.61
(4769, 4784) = 4769.90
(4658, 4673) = 4659.18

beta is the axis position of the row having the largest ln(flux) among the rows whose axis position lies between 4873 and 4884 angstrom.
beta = 4883.26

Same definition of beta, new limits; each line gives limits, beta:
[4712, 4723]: 4717.47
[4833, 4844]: 4836.26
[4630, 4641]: 4633.50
